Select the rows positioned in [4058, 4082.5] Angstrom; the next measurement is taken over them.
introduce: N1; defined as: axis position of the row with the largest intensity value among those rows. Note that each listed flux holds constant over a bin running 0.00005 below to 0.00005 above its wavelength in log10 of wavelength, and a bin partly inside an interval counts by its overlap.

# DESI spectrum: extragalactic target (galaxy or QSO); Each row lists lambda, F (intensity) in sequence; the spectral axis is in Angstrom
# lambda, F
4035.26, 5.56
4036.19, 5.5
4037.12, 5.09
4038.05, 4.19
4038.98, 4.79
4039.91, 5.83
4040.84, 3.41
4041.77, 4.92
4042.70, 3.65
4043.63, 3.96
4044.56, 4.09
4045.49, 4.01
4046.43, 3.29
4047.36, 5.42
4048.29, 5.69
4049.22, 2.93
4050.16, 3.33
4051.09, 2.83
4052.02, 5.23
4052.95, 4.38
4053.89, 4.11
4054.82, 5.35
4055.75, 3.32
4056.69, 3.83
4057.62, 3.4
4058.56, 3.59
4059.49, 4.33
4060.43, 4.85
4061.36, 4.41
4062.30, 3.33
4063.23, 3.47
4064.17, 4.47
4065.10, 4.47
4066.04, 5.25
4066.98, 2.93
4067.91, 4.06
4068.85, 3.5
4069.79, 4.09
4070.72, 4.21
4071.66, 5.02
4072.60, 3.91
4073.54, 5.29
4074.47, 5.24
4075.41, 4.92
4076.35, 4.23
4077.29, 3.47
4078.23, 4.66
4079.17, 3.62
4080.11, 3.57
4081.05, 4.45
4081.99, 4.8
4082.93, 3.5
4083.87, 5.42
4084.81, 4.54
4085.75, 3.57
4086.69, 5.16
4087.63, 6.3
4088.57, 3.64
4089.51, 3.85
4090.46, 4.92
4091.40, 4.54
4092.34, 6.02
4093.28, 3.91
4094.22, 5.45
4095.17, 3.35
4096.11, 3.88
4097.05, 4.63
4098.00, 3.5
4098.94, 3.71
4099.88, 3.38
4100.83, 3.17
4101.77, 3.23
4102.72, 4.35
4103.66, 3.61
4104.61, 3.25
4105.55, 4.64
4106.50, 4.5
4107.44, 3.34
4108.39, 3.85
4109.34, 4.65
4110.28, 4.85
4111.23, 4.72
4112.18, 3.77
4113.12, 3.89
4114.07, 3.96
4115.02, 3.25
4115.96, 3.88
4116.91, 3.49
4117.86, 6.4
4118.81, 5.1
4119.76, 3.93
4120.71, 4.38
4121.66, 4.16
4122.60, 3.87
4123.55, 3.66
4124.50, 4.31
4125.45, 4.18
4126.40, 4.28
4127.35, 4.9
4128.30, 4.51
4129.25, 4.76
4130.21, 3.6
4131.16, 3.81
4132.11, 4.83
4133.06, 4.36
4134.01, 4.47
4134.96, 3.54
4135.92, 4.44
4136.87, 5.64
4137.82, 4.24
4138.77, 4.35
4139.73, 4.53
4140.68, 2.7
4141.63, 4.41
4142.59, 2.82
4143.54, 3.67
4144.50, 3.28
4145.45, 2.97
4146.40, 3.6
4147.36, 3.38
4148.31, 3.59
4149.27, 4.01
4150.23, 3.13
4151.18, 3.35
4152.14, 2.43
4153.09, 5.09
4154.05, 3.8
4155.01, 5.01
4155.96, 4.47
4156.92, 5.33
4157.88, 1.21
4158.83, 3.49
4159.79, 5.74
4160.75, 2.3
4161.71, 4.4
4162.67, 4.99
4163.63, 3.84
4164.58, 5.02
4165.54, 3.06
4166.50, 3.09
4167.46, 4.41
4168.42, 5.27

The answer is 4073.54 Angstrom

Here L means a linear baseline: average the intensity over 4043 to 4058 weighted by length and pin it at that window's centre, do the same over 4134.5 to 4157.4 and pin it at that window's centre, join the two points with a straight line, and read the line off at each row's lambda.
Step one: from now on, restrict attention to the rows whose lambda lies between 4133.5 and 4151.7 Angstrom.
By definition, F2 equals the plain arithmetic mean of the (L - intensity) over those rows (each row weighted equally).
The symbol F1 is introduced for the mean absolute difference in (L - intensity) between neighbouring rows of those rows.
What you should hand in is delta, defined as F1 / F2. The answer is 7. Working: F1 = 0.78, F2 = 0.1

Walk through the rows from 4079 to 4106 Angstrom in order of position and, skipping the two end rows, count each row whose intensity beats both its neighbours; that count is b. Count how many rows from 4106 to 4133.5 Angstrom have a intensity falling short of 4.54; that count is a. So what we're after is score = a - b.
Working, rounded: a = 21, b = 9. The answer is 12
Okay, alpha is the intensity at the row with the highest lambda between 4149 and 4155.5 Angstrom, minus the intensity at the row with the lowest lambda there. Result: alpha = 1.0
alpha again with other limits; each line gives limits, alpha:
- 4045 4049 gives 1.7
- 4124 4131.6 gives -0.5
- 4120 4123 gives -0.5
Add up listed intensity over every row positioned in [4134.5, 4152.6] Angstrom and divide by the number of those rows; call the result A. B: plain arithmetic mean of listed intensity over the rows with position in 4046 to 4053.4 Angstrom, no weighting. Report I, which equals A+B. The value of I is 7.8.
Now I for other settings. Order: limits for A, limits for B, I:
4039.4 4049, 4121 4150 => 8.5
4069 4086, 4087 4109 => 8.5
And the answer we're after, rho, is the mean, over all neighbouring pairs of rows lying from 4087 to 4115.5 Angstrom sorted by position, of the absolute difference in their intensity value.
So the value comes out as 0.80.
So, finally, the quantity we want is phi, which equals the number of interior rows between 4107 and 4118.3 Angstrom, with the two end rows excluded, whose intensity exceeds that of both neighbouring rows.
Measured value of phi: 3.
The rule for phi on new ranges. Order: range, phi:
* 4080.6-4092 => 4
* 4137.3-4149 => 4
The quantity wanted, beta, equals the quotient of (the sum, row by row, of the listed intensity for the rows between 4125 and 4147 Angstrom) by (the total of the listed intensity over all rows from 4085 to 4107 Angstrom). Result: 0.97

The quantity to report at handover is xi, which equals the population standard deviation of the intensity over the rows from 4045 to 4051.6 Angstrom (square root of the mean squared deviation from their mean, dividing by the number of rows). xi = 1.09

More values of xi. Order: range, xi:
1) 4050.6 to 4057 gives 0.86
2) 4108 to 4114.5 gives 0.44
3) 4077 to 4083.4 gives 0.55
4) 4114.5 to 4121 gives 1.01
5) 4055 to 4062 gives 0.54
